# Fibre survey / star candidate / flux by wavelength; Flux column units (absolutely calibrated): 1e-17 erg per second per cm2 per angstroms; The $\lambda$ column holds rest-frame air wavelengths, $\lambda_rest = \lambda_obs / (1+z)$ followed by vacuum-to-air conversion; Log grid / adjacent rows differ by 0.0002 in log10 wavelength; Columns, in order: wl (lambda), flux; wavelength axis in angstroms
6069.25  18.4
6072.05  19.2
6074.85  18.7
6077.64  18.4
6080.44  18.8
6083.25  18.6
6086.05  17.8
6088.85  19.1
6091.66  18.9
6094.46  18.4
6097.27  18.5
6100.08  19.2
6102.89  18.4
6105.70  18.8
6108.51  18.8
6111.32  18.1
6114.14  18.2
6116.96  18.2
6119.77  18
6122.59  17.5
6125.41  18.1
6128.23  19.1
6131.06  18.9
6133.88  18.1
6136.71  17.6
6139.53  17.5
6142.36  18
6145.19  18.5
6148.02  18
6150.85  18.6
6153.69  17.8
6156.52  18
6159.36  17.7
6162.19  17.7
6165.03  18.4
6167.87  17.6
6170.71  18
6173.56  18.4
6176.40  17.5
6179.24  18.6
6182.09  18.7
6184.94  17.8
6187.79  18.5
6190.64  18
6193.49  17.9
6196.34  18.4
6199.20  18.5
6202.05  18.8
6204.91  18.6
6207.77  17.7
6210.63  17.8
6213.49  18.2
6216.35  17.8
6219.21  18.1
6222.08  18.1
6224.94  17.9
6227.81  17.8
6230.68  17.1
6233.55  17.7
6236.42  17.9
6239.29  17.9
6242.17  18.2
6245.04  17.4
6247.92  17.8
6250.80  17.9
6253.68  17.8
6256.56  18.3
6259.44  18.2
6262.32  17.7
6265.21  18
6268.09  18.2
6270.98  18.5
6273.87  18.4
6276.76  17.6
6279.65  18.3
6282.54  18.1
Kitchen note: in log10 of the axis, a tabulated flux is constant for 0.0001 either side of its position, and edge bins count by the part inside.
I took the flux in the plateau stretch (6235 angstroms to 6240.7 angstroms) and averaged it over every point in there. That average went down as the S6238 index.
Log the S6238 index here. 17.9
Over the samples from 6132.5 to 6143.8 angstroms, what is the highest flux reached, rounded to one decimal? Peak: 18.1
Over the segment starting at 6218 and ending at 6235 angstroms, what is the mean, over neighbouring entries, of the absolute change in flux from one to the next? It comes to 0.32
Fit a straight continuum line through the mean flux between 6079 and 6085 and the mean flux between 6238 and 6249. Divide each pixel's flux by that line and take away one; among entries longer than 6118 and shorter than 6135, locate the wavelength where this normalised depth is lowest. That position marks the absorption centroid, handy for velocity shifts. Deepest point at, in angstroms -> 6122.59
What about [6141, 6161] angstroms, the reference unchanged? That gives 6159.36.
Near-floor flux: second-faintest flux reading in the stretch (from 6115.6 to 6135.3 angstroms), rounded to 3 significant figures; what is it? 18.0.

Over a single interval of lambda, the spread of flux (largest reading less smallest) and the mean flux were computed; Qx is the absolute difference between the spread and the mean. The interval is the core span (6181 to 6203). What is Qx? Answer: 17.3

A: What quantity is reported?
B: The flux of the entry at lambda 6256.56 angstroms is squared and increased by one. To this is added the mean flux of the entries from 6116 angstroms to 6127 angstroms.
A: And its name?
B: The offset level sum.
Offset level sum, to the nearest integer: 354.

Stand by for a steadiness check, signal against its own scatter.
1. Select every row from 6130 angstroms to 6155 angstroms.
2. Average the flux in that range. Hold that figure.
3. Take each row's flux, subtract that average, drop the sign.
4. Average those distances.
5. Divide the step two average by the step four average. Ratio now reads 49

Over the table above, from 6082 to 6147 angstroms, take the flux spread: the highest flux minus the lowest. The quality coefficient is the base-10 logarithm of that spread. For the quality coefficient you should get 0.23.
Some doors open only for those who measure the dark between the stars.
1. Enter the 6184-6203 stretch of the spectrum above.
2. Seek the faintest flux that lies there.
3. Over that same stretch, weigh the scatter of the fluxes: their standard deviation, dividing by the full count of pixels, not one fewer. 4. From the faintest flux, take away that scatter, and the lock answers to 17.5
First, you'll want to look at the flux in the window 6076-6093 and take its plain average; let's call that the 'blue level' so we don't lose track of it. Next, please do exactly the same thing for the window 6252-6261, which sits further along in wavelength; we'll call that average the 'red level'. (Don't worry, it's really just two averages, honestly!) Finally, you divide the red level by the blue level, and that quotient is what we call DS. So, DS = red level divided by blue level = 0.973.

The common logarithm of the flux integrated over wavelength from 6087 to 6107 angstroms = 2.57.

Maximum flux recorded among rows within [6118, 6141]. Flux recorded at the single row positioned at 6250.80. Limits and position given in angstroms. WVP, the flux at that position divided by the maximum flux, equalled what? 0.937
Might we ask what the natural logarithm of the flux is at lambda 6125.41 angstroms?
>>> 2.90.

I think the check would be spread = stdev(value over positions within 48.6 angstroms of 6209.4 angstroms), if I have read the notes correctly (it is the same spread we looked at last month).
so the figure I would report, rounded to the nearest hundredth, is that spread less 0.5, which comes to -0.11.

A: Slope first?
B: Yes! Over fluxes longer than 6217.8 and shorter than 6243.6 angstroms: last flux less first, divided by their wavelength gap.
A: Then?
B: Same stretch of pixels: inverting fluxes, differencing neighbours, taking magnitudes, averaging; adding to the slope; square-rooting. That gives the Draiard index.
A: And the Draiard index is 0.07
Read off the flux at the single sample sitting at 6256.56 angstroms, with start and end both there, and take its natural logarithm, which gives 2.91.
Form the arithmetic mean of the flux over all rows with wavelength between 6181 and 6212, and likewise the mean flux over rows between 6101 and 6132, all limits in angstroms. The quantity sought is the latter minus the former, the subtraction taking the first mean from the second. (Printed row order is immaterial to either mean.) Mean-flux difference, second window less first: 0.1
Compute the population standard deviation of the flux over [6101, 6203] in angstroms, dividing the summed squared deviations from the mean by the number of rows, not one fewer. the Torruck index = 0.43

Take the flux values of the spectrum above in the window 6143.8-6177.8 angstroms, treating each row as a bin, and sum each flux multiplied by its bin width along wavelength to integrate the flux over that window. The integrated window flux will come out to 613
